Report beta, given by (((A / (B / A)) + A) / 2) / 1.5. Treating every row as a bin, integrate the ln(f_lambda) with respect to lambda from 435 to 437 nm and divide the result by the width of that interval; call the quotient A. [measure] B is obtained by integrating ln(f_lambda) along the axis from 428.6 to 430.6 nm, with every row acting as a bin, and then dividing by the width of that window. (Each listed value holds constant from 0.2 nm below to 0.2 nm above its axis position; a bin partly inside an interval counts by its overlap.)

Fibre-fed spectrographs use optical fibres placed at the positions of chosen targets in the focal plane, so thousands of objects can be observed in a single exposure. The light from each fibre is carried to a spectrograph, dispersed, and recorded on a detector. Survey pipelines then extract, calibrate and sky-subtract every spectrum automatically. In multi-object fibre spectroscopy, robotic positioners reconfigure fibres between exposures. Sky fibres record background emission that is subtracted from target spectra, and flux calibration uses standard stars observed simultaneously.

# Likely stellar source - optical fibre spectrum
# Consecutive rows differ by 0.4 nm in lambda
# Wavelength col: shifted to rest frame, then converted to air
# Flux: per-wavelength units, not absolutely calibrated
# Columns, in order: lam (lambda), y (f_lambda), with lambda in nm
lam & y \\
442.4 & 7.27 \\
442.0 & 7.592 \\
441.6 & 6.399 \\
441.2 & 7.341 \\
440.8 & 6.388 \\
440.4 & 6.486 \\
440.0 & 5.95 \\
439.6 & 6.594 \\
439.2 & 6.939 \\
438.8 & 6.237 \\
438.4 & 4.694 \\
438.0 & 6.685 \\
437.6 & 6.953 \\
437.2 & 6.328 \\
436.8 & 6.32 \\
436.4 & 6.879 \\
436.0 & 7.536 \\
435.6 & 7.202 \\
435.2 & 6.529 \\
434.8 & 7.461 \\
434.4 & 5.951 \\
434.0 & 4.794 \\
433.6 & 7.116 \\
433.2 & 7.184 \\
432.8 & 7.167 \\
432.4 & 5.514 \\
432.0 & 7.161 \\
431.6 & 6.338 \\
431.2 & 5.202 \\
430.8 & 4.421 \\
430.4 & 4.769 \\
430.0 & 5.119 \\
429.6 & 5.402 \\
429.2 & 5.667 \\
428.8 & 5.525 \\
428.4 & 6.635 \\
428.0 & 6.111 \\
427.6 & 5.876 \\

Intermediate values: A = 1.93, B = 1.67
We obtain 1.39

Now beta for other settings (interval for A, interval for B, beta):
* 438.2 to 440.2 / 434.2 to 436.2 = 1.16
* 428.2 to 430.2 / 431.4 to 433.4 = 1.10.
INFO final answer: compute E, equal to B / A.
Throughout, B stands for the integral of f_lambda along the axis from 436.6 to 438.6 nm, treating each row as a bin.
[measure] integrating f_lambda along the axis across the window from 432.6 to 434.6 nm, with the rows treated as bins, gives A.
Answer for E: 0.96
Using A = 12.9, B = 12.4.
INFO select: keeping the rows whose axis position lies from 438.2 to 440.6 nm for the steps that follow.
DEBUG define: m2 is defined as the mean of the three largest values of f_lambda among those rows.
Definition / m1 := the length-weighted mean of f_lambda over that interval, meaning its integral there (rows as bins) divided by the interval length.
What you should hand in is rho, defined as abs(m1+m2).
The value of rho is 12.8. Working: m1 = 6.15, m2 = 6.67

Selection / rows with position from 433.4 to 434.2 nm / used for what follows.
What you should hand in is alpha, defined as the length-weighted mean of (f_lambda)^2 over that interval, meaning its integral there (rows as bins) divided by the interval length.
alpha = 37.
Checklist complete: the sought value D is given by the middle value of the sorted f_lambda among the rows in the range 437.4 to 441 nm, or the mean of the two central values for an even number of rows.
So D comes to 6.5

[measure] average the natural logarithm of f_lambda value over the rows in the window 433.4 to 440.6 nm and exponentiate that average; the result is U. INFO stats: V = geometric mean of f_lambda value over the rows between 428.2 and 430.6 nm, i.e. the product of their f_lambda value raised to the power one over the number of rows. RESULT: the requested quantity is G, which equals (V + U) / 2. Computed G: 5.96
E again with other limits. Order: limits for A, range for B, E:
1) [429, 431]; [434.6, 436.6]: 1.40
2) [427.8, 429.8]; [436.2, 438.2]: 1.13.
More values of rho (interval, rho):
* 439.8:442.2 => 13.8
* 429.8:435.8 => 13.4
